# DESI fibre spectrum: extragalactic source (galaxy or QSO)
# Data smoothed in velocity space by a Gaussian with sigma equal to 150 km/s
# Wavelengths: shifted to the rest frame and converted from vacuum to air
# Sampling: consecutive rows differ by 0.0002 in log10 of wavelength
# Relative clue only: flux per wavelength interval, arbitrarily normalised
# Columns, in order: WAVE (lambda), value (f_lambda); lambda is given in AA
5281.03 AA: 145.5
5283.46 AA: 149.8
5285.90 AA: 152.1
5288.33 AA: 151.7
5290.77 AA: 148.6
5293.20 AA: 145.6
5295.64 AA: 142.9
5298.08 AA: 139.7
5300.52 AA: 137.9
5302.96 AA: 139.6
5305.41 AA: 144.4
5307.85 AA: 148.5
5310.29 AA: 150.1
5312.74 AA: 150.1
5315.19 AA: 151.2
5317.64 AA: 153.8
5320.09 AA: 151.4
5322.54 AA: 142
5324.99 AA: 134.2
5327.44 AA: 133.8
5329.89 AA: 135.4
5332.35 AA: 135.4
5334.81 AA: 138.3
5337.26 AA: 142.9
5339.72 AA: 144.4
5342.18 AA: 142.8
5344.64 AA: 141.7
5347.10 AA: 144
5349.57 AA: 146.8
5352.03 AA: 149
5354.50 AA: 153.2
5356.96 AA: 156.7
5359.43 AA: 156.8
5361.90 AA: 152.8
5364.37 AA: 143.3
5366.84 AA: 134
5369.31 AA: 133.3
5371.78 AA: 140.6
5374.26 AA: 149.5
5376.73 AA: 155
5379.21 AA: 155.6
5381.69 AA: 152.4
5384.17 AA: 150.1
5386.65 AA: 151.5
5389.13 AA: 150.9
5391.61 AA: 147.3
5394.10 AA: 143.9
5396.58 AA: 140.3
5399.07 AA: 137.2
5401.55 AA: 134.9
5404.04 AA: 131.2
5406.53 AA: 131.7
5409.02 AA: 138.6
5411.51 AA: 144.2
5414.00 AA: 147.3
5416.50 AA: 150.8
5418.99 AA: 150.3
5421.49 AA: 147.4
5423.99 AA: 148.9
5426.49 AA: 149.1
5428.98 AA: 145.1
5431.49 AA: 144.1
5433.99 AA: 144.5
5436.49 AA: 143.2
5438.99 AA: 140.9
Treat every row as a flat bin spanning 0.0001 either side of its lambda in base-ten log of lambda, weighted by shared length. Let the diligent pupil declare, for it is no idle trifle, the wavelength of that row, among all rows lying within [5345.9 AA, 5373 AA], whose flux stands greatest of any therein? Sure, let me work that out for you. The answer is 5359.43 AA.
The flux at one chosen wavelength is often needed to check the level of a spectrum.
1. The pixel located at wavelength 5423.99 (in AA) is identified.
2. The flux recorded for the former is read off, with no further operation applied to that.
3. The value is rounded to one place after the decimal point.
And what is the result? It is 148.9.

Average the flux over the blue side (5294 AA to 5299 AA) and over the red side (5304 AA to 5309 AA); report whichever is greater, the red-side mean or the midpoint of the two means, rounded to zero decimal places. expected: 146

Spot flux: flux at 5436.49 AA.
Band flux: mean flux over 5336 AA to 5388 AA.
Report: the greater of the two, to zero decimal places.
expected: 147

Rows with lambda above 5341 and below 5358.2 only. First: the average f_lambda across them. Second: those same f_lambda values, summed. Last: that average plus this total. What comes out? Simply 1182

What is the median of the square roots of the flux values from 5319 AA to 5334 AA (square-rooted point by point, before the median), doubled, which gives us 23.3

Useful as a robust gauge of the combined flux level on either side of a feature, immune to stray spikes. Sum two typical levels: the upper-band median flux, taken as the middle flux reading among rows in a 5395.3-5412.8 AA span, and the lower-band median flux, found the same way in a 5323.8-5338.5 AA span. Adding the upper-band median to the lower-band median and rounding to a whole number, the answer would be 273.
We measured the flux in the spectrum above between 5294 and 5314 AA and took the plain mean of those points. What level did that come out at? 144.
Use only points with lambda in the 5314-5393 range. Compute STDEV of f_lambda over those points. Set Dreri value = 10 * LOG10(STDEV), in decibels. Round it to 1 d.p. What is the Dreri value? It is 8.7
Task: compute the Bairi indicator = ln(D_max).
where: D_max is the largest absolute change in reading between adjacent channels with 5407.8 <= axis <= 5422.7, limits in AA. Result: 1.7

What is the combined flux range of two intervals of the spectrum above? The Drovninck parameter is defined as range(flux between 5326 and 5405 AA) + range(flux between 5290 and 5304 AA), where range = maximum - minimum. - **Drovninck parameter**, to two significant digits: 36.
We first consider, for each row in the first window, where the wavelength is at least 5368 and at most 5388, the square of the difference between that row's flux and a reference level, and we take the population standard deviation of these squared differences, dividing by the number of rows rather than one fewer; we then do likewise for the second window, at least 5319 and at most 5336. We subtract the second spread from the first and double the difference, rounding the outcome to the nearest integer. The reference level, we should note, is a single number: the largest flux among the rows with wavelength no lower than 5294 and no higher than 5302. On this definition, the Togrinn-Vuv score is 41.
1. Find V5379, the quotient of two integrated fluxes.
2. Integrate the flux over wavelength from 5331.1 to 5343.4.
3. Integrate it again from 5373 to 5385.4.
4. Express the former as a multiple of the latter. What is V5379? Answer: 0.92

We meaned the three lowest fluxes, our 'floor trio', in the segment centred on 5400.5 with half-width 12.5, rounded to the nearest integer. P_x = 133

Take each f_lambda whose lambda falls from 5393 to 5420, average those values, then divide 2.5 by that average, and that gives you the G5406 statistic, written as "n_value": 0.0177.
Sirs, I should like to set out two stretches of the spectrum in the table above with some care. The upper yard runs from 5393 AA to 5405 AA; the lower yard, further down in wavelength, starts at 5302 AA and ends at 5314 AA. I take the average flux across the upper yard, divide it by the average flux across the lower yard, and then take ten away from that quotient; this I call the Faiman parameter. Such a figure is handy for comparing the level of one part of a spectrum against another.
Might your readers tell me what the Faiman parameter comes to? -9.06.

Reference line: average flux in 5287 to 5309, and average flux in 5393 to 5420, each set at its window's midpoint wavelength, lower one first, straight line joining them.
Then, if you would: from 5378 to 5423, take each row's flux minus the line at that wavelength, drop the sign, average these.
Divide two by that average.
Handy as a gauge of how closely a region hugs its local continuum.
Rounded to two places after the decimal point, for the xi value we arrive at 0.28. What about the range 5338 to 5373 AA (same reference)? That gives 0.34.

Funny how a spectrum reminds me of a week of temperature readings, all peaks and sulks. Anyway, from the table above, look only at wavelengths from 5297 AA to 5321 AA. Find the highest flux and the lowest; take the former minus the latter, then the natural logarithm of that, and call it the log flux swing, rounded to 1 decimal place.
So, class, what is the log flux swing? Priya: 2.8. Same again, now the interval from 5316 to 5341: 3.0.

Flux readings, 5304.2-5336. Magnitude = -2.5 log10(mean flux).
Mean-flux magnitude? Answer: -5.39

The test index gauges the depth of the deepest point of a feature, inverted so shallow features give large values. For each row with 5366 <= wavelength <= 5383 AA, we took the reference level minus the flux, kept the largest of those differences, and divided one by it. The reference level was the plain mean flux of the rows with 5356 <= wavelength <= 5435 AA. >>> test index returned 0.08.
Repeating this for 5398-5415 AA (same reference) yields 0.07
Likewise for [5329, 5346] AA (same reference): 0.10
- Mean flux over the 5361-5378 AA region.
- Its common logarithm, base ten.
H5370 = 2.16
